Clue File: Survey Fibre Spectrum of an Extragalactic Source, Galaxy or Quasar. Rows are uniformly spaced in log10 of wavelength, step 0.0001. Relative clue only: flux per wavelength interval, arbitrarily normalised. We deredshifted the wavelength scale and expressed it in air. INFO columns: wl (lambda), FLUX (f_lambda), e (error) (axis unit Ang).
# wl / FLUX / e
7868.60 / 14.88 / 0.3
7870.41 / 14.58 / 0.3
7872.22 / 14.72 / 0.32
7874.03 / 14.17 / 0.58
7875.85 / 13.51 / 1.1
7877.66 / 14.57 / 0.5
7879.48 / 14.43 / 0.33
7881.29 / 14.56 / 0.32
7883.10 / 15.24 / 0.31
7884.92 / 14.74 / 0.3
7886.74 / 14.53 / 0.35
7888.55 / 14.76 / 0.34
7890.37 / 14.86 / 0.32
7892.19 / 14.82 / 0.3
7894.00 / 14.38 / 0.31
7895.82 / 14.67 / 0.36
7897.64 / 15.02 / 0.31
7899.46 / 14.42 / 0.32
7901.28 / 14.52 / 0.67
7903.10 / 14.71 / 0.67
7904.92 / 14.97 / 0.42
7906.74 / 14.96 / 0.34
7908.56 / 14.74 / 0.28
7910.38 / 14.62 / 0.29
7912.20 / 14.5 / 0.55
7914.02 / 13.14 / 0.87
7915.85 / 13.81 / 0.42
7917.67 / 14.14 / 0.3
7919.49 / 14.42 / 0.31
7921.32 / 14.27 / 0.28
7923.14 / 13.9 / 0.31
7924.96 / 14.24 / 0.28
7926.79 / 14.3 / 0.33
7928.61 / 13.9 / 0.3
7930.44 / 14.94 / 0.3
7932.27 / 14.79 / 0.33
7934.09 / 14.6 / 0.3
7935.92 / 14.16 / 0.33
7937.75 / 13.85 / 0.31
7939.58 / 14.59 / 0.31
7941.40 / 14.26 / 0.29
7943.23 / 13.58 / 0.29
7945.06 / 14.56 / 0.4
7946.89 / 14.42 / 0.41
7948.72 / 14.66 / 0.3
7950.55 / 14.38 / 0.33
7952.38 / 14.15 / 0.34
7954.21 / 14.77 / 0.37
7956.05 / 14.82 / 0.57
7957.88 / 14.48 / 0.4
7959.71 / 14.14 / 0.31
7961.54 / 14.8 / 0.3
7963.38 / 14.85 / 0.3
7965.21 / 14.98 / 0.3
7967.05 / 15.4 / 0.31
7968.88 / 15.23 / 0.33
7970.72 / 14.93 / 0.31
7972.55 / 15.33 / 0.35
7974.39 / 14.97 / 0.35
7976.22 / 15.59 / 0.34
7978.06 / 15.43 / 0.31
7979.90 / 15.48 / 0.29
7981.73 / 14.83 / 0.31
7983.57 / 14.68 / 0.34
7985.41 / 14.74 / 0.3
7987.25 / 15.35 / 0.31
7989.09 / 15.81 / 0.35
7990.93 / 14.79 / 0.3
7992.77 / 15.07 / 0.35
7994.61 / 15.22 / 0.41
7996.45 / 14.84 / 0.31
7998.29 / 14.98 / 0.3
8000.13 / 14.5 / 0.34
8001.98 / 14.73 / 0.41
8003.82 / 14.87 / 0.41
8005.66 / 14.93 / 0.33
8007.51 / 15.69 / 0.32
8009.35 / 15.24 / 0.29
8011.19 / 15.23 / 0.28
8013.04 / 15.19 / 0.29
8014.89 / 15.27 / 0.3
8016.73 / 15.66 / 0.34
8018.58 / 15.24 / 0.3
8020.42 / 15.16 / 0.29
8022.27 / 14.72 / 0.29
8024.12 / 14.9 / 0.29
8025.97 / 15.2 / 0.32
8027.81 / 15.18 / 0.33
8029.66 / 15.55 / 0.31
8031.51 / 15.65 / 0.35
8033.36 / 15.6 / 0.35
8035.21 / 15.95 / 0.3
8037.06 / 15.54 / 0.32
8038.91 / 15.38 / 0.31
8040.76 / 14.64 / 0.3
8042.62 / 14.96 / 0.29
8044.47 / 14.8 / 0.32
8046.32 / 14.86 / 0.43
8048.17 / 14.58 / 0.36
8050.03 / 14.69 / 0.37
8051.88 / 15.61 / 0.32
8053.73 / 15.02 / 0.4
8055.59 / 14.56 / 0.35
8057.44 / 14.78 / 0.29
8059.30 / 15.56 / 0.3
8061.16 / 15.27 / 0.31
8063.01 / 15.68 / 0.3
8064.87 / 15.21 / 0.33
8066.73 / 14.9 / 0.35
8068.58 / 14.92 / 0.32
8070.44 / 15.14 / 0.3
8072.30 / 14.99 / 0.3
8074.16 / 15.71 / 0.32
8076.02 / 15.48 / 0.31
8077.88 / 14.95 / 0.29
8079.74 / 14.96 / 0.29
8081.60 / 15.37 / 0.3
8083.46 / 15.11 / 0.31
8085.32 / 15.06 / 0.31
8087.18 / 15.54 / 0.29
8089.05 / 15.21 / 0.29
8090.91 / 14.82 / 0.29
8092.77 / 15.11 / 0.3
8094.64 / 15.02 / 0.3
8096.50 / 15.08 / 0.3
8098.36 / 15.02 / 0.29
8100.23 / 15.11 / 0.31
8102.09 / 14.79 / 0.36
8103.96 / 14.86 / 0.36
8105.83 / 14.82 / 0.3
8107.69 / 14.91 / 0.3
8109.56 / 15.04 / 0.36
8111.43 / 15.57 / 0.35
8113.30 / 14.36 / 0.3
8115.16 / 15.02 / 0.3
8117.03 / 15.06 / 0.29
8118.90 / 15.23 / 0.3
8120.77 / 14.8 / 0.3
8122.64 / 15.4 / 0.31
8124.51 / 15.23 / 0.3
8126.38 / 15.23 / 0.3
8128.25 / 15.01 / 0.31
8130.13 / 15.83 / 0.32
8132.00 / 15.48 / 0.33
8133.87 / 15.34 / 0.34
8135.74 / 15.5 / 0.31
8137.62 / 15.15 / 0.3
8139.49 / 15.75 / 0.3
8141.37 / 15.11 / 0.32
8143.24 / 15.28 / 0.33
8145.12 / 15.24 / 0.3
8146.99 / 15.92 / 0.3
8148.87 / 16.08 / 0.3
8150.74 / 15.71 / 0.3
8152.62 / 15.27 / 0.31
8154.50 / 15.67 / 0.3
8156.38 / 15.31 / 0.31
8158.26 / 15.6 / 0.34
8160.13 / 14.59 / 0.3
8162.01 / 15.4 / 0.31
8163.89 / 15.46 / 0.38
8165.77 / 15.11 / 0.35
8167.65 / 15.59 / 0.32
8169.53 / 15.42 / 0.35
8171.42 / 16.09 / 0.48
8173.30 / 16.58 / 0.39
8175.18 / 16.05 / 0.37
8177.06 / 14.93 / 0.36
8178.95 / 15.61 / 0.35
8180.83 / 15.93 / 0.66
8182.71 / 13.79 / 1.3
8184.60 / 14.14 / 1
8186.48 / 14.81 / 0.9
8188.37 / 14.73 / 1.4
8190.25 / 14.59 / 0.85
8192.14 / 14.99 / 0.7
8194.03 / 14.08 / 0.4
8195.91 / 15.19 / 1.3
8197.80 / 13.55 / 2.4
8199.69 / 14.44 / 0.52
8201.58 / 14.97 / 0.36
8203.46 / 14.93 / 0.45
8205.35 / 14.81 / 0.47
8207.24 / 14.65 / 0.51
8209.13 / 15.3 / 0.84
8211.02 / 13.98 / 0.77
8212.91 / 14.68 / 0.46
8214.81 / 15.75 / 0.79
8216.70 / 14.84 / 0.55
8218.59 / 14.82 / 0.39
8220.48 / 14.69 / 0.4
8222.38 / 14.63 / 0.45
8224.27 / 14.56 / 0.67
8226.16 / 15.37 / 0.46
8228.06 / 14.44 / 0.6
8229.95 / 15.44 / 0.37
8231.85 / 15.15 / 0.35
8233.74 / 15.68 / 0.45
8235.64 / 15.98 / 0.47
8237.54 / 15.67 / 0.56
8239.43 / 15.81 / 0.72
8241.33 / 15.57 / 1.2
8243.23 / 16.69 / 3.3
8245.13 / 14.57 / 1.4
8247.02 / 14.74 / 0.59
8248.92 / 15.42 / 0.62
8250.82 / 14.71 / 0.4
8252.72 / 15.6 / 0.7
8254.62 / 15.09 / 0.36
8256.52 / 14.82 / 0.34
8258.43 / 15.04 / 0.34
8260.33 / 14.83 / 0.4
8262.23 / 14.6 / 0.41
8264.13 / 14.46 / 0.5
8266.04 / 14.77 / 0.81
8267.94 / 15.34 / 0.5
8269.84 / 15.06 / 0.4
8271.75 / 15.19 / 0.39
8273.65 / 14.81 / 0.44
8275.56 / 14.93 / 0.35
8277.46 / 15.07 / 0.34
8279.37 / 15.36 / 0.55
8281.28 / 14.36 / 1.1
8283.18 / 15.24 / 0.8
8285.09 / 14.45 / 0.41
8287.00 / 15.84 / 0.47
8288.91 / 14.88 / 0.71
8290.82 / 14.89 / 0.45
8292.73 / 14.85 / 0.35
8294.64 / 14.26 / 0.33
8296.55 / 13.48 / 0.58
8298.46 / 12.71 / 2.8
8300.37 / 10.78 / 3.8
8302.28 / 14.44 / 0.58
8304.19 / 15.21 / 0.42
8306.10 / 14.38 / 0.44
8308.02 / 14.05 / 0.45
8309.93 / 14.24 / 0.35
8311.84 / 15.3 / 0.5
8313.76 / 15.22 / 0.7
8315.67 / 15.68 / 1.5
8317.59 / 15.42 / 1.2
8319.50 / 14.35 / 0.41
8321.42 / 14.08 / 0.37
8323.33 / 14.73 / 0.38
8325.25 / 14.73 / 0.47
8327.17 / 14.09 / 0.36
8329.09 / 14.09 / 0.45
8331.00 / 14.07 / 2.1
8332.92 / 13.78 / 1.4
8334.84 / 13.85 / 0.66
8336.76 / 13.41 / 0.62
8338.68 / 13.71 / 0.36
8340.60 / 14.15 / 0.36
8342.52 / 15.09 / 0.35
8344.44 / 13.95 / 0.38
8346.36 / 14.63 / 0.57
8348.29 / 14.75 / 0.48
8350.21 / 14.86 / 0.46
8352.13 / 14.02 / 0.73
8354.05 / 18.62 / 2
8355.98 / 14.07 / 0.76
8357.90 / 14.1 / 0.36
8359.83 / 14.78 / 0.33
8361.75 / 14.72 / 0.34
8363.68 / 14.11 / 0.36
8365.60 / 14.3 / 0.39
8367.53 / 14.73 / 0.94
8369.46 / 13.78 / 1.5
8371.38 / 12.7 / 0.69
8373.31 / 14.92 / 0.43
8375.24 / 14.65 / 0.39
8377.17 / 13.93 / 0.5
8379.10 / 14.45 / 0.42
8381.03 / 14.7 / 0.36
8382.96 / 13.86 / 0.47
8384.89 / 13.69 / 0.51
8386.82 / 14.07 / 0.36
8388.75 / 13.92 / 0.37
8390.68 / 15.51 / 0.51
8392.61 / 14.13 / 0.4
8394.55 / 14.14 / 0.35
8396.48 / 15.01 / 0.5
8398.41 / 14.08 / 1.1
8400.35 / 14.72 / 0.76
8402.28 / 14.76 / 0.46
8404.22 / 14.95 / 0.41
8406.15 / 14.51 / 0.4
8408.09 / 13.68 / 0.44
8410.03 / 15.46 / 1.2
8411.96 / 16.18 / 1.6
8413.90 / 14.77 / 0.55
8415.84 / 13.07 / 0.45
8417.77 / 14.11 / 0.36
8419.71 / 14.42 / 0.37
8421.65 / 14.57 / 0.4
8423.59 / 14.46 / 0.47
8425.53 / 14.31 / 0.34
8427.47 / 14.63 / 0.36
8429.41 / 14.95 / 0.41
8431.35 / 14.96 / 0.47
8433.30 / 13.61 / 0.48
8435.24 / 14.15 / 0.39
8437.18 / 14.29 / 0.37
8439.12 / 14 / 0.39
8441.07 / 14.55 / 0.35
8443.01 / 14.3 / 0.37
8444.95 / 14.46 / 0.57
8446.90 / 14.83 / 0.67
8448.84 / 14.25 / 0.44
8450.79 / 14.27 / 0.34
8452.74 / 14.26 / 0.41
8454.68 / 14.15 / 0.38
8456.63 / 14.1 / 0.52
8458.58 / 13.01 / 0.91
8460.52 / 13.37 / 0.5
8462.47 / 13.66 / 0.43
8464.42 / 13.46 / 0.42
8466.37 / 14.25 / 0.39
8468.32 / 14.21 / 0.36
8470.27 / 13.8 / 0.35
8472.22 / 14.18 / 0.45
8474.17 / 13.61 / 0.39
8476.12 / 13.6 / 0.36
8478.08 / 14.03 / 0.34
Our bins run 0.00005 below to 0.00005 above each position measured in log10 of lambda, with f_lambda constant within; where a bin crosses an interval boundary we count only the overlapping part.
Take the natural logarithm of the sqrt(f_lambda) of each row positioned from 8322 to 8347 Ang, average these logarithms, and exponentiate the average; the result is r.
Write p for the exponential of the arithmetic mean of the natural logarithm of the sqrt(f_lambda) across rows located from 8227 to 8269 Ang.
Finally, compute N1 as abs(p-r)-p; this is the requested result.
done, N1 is -3.76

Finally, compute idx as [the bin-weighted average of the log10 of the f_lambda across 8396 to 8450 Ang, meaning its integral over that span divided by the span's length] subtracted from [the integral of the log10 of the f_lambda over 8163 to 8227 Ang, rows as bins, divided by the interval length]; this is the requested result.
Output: 0.014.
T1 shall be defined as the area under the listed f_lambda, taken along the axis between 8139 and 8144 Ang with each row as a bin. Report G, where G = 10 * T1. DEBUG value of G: 767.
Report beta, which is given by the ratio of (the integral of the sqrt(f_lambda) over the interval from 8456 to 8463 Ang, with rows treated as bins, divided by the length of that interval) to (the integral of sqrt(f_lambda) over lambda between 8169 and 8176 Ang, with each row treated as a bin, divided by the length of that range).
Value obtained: 0.92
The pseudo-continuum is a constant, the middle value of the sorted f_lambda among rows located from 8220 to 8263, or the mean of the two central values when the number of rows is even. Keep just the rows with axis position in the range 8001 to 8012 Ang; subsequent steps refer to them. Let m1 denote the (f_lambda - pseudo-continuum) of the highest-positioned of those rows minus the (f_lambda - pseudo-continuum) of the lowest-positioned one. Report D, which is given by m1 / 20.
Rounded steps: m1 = 0.50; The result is 0.025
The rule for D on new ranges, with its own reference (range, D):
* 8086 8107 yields -0.036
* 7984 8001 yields -0.012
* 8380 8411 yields 0.038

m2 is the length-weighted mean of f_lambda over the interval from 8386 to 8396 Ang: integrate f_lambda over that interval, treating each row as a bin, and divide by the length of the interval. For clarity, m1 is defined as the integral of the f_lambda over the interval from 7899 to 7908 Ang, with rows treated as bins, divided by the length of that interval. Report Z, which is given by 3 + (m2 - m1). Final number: 2.7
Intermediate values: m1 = 14.7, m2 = 14.4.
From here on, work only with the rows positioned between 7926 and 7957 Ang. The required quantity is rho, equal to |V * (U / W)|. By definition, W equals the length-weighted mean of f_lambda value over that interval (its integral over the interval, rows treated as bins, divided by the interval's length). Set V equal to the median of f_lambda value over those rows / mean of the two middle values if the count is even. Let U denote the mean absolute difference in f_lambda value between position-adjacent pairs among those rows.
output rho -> 0.43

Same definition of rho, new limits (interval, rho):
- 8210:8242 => 0.47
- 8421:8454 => 0.32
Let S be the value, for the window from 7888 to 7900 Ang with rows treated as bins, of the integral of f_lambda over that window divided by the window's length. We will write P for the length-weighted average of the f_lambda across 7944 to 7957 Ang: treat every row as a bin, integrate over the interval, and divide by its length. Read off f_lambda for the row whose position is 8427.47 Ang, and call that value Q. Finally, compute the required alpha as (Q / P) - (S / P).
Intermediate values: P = 14.52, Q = 14.63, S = 14.7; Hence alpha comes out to -0.01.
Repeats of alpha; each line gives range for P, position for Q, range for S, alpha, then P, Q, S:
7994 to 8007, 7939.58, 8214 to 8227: -0.02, 14.88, 14.59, 14.9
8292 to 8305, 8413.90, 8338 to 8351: 0.02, 13.64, 14.77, 14.5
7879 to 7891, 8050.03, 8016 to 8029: -0.03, 14.74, 14.69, 15.2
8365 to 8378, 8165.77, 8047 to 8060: 0.01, 14.14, 15.11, 15.0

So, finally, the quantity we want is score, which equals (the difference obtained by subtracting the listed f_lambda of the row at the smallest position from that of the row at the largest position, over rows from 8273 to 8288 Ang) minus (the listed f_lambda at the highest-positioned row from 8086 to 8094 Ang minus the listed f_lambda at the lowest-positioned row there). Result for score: 1.5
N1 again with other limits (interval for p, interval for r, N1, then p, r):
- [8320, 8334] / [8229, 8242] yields -3.59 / 3.77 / 3.95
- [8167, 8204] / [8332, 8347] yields -3.75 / 3.87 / 3.75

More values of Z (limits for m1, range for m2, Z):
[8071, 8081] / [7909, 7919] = 1.9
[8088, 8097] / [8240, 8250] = 3.4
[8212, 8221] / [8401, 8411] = 2.7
